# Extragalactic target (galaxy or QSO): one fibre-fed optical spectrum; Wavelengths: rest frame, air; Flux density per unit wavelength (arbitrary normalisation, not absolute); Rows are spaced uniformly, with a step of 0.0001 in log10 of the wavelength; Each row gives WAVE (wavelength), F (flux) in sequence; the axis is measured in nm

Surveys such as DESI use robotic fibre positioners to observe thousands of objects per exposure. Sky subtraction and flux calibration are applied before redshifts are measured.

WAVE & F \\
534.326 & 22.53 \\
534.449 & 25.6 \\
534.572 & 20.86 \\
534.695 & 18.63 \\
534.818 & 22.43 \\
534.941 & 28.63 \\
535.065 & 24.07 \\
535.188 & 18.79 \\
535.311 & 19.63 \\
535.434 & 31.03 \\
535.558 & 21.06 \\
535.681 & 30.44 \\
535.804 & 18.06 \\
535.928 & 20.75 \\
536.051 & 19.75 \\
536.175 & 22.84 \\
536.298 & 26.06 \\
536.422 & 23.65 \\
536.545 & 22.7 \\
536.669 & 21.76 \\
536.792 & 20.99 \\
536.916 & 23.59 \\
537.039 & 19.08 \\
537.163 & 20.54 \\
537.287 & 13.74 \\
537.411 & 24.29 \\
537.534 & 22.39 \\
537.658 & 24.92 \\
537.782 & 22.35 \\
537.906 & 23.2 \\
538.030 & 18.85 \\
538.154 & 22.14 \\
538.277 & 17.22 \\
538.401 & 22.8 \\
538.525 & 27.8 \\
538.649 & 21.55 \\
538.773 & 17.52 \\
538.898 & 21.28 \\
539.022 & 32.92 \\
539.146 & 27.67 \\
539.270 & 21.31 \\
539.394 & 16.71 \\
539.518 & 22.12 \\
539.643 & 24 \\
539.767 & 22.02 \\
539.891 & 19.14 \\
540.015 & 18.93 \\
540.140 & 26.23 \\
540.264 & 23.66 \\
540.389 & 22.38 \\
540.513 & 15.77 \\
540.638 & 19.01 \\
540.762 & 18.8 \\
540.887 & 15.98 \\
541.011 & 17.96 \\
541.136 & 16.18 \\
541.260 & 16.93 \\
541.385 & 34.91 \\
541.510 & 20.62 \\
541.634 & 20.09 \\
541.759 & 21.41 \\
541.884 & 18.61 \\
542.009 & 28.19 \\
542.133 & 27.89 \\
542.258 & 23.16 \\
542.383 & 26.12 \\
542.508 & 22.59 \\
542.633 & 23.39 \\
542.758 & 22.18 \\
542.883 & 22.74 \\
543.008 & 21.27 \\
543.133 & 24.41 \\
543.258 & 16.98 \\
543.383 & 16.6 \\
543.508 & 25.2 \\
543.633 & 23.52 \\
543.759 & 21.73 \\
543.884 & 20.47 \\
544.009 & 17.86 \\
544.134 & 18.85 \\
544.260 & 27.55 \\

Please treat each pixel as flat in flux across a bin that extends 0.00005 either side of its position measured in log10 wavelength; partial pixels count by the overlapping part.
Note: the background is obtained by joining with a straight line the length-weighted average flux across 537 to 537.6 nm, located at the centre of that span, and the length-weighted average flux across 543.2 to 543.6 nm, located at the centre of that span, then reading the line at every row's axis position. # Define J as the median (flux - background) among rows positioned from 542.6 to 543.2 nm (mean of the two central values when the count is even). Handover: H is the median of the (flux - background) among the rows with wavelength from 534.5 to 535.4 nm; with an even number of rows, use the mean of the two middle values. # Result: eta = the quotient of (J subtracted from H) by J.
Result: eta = -0.7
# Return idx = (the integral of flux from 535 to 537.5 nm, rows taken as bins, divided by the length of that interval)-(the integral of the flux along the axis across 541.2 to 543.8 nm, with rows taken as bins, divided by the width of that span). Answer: -0.6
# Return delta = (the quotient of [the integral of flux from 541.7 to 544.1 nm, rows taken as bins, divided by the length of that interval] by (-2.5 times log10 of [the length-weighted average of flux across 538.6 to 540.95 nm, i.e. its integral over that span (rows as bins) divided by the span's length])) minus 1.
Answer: -7.70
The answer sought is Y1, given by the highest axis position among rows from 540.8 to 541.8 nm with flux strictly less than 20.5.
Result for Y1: 541.634 nm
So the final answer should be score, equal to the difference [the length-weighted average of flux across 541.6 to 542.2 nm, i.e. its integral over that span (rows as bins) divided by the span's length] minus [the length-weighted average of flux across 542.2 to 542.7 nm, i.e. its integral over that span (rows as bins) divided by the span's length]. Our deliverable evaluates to 0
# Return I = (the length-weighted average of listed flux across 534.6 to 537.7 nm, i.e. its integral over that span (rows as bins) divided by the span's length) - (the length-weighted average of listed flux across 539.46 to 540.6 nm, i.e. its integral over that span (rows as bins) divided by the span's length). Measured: 0.8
